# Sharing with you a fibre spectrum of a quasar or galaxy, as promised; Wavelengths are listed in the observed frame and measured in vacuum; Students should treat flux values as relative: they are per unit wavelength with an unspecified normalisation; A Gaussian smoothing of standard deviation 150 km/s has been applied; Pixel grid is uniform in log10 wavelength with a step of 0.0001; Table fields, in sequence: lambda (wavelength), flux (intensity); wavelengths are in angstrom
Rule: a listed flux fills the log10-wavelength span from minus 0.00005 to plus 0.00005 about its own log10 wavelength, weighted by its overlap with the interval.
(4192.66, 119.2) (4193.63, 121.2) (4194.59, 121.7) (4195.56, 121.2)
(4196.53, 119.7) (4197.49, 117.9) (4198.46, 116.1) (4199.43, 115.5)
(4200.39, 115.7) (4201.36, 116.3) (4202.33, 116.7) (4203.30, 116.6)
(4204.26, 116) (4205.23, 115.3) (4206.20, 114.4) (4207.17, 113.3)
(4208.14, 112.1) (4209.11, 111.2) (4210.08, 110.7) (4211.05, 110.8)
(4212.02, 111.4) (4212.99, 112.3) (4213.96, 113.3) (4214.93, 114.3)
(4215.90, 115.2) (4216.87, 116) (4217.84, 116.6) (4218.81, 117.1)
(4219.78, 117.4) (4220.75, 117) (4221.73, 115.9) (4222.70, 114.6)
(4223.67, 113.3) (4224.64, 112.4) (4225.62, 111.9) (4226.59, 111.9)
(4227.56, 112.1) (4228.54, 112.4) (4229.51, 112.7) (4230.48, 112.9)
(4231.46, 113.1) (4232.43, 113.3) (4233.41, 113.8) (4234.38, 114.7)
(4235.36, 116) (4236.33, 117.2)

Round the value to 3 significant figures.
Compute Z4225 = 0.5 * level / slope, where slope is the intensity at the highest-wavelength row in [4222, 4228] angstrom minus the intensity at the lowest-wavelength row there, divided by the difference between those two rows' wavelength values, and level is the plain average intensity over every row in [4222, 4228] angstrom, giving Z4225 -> -110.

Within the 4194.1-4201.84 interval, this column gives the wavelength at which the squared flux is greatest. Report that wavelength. 4194.59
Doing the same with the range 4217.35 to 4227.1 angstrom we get 4219.78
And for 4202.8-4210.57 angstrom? 4203.30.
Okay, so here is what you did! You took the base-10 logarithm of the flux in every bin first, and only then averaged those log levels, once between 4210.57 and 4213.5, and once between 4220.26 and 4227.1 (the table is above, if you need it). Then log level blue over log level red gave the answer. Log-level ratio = 0.996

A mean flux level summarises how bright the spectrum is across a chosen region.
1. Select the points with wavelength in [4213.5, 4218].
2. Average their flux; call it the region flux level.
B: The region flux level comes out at 115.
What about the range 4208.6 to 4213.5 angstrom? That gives 111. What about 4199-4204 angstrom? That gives 116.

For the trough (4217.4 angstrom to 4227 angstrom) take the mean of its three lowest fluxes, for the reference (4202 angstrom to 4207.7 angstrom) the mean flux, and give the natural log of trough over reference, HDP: -0.029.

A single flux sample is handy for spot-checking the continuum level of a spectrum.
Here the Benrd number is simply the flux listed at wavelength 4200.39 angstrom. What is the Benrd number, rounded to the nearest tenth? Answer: 115.7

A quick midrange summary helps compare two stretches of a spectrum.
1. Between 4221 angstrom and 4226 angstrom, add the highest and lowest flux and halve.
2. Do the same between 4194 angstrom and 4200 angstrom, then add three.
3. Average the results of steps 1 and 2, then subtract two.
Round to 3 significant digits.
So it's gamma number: 116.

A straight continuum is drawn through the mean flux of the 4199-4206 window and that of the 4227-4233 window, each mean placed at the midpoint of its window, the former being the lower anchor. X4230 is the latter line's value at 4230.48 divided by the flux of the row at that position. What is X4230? 0.998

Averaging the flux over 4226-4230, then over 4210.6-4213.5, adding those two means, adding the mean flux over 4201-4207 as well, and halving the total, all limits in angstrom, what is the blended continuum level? 170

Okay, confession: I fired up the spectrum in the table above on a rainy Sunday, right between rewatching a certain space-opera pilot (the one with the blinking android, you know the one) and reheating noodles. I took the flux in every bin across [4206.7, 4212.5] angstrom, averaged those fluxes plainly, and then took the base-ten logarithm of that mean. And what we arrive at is 2.05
